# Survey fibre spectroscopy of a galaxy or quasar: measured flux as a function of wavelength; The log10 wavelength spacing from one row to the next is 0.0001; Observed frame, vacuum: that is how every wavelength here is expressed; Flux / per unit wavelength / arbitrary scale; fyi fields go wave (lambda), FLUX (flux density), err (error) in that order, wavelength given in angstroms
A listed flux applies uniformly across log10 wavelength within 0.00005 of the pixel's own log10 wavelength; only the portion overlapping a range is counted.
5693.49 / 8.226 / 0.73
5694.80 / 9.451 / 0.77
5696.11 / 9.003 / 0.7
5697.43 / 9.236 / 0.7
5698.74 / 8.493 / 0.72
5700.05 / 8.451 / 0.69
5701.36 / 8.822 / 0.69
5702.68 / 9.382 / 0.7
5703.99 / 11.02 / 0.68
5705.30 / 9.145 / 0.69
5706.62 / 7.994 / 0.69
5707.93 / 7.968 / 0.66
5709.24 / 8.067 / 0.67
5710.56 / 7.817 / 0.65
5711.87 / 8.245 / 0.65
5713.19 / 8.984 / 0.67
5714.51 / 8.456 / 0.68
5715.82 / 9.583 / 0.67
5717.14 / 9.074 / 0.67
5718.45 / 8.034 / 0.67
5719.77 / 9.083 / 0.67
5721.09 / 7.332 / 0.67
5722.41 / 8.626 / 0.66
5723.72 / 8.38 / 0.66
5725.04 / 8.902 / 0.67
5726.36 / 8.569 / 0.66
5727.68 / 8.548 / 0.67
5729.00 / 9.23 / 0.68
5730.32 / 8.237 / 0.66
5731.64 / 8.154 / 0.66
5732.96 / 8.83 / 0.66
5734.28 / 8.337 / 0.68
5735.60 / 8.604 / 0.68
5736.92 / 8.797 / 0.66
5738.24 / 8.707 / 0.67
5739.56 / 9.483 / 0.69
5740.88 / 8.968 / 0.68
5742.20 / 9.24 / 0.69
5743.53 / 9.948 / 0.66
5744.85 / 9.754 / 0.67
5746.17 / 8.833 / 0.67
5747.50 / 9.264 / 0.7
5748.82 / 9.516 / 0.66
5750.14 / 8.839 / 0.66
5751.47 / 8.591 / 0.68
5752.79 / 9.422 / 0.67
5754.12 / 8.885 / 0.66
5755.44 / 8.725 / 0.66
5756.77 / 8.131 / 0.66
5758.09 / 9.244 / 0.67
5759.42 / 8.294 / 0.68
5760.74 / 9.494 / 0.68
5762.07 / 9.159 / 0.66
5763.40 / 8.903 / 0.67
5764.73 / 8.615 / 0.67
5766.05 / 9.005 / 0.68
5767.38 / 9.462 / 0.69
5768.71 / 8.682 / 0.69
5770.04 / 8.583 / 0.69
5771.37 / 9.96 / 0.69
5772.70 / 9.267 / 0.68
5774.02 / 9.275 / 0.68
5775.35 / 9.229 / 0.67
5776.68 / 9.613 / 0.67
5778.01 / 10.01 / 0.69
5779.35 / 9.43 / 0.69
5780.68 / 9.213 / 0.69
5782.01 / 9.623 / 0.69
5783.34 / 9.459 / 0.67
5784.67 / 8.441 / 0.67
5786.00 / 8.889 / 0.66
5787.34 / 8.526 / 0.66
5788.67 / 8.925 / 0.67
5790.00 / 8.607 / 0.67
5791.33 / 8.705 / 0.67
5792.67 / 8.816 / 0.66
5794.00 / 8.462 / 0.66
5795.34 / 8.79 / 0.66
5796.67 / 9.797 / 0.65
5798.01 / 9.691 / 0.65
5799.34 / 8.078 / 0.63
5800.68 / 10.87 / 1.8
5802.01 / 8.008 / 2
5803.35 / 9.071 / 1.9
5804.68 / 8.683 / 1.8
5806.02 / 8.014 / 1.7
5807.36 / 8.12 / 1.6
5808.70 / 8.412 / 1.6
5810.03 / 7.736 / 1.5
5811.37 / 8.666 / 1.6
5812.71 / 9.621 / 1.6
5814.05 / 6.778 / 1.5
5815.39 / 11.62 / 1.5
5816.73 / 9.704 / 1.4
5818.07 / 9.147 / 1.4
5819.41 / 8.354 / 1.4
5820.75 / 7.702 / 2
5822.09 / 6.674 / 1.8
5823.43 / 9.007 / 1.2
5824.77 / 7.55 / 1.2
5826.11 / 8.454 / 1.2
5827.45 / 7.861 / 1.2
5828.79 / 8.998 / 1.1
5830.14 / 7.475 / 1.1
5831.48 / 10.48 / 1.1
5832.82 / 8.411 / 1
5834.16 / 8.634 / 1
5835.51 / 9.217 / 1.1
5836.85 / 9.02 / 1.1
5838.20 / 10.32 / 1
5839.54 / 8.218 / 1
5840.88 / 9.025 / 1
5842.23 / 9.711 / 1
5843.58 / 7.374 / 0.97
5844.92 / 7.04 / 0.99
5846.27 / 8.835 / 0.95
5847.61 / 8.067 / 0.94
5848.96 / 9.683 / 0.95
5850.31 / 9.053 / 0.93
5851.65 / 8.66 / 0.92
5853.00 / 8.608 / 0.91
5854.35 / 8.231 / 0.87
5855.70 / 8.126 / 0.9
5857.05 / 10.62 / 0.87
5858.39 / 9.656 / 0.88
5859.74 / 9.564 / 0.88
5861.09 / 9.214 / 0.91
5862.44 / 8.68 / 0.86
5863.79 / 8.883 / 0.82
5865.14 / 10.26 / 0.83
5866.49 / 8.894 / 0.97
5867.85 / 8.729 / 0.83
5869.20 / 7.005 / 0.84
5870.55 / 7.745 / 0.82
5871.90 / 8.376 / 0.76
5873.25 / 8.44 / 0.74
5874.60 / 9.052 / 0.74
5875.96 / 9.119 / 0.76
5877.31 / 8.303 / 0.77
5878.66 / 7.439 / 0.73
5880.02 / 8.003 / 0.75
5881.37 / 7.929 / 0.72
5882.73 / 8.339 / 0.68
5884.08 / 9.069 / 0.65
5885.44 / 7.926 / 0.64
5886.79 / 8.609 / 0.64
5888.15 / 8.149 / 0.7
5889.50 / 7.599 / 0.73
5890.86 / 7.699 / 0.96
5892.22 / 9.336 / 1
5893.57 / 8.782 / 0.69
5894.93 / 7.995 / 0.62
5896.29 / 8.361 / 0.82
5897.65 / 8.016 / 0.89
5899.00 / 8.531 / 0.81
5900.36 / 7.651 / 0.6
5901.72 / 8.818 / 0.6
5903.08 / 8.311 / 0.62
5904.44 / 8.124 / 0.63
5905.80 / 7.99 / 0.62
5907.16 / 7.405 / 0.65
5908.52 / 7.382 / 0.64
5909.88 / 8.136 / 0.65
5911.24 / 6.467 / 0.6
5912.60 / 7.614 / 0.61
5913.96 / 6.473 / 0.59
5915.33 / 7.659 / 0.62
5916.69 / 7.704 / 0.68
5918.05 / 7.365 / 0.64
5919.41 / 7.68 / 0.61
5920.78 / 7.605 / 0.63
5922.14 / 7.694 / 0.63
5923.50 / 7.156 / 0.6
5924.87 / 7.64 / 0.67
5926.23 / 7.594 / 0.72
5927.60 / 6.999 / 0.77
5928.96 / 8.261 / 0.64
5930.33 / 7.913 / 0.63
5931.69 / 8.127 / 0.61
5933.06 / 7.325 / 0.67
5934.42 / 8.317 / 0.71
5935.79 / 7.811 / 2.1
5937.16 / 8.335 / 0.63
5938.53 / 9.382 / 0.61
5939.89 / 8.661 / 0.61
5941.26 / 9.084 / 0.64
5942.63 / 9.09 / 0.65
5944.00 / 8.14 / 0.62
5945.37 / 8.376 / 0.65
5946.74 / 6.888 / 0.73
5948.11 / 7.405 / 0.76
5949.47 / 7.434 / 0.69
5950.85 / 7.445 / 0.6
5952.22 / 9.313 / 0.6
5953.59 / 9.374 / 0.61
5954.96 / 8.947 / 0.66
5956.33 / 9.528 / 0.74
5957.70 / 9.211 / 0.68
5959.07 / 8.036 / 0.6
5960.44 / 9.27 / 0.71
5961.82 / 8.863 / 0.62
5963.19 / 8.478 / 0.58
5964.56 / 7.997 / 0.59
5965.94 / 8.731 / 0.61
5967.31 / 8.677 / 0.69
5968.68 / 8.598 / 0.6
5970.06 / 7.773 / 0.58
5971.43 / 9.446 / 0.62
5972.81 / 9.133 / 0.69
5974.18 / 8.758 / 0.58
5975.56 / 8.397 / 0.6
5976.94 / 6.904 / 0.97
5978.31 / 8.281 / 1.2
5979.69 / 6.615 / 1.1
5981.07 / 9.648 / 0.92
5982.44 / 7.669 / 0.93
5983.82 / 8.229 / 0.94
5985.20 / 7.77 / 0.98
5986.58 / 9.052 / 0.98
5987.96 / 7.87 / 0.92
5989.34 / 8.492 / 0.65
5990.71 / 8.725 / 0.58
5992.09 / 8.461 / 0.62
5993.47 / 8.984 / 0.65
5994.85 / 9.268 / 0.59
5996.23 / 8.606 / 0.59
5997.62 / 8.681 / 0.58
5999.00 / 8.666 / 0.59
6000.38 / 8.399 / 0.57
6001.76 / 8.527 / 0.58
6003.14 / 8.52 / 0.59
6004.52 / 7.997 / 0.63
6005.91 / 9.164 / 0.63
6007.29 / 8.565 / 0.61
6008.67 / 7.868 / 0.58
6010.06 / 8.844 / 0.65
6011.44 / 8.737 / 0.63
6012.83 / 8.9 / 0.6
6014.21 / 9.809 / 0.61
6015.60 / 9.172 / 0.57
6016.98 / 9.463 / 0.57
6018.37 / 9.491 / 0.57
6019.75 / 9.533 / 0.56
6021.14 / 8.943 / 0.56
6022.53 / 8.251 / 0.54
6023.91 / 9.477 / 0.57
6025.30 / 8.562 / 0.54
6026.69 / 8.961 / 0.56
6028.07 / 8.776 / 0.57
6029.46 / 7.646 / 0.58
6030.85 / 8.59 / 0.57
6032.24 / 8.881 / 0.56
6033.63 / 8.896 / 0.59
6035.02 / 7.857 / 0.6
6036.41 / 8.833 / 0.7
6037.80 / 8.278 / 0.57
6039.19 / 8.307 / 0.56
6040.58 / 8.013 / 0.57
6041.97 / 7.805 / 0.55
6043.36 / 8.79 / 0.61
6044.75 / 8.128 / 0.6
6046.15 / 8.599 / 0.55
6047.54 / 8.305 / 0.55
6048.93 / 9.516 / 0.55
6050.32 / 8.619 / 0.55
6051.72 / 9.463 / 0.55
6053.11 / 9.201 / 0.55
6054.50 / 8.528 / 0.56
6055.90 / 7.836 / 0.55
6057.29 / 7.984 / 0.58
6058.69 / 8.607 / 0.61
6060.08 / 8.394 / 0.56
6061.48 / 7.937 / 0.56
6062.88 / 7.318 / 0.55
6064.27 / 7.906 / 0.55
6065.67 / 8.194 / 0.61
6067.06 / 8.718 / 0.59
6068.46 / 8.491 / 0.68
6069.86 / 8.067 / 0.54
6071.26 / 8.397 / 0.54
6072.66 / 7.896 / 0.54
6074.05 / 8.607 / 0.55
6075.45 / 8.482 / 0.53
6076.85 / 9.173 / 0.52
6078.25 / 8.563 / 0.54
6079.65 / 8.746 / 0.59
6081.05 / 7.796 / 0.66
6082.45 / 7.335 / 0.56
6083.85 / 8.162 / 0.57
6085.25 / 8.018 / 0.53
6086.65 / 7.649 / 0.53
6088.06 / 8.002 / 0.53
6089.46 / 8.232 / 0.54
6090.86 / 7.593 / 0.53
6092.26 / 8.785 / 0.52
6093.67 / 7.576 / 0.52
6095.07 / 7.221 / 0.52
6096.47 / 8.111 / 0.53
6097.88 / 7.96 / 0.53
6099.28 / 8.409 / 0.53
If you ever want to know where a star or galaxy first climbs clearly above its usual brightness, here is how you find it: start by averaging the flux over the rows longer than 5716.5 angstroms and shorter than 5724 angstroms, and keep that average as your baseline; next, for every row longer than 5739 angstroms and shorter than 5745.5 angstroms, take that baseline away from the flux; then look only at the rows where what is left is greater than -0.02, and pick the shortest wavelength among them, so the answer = 5739.56 angstroms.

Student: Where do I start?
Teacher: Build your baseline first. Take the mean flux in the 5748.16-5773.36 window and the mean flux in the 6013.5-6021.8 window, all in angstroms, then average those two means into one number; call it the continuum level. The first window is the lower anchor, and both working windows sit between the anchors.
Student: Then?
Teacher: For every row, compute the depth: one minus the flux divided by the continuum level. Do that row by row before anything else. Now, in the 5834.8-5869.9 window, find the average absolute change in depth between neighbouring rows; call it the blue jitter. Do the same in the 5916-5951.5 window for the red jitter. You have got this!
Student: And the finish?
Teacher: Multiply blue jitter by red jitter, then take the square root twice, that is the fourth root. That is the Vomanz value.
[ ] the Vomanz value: 0.271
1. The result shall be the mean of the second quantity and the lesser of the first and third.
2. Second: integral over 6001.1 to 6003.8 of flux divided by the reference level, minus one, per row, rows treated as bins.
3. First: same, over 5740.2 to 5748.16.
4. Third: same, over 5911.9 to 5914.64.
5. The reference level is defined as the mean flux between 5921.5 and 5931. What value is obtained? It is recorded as 0.1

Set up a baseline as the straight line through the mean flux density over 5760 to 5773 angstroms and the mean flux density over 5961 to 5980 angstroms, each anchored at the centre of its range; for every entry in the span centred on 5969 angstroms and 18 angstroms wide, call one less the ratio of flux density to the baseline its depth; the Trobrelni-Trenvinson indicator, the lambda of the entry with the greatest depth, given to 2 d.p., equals 5976.94 angstroms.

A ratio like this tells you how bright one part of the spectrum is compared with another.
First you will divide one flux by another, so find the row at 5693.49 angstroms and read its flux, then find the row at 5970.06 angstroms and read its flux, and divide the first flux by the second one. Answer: 1.06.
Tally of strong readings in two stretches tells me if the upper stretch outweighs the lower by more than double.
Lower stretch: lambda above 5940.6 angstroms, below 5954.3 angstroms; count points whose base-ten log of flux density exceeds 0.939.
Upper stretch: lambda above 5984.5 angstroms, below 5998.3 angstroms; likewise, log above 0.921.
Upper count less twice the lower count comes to 0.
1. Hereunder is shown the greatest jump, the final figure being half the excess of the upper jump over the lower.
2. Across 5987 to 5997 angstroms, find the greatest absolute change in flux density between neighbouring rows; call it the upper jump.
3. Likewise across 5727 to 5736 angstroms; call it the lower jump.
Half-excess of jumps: -0.17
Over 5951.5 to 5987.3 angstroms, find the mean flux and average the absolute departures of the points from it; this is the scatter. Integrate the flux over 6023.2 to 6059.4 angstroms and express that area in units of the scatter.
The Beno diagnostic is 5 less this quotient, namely -494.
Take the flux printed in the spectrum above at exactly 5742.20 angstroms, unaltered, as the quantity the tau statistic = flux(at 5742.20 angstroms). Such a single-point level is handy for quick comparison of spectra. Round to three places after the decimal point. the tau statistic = 9.240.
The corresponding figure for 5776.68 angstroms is 9.613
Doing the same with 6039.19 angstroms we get 8.307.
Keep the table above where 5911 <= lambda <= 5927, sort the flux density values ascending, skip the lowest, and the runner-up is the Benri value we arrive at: 6.473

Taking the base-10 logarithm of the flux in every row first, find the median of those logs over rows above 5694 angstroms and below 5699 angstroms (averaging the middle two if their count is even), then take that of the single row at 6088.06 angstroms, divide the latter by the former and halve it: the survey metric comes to 0.470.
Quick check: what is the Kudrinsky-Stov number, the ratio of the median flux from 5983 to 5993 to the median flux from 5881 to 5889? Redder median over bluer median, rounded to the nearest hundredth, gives 1.03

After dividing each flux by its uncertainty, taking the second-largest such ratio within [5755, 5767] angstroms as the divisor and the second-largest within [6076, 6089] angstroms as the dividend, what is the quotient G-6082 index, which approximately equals 1.14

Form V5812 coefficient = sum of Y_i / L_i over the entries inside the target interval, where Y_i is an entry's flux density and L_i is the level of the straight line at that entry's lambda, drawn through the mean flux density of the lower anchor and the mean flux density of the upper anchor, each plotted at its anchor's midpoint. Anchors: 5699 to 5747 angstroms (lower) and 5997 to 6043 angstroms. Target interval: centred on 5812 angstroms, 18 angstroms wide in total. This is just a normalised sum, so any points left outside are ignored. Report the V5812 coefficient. 13.9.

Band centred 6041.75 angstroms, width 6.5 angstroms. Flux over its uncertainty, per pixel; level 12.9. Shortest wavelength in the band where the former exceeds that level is 6039.19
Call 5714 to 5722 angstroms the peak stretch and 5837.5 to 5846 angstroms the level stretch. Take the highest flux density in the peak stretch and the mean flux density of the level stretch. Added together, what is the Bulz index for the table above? 18.2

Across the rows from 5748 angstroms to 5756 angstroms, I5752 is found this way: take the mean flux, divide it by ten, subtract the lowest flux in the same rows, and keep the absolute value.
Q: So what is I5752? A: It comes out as 7.7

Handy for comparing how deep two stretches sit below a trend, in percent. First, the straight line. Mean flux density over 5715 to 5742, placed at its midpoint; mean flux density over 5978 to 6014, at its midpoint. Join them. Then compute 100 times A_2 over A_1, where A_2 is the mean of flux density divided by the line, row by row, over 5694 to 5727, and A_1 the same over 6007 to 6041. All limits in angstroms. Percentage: 97.2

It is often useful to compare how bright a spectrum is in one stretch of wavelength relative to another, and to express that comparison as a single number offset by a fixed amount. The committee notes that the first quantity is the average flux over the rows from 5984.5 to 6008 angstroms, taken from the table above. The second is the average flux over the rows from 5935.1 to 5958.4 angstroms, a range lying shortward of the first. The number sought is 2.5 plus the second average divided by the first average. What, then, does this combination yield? 3.49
